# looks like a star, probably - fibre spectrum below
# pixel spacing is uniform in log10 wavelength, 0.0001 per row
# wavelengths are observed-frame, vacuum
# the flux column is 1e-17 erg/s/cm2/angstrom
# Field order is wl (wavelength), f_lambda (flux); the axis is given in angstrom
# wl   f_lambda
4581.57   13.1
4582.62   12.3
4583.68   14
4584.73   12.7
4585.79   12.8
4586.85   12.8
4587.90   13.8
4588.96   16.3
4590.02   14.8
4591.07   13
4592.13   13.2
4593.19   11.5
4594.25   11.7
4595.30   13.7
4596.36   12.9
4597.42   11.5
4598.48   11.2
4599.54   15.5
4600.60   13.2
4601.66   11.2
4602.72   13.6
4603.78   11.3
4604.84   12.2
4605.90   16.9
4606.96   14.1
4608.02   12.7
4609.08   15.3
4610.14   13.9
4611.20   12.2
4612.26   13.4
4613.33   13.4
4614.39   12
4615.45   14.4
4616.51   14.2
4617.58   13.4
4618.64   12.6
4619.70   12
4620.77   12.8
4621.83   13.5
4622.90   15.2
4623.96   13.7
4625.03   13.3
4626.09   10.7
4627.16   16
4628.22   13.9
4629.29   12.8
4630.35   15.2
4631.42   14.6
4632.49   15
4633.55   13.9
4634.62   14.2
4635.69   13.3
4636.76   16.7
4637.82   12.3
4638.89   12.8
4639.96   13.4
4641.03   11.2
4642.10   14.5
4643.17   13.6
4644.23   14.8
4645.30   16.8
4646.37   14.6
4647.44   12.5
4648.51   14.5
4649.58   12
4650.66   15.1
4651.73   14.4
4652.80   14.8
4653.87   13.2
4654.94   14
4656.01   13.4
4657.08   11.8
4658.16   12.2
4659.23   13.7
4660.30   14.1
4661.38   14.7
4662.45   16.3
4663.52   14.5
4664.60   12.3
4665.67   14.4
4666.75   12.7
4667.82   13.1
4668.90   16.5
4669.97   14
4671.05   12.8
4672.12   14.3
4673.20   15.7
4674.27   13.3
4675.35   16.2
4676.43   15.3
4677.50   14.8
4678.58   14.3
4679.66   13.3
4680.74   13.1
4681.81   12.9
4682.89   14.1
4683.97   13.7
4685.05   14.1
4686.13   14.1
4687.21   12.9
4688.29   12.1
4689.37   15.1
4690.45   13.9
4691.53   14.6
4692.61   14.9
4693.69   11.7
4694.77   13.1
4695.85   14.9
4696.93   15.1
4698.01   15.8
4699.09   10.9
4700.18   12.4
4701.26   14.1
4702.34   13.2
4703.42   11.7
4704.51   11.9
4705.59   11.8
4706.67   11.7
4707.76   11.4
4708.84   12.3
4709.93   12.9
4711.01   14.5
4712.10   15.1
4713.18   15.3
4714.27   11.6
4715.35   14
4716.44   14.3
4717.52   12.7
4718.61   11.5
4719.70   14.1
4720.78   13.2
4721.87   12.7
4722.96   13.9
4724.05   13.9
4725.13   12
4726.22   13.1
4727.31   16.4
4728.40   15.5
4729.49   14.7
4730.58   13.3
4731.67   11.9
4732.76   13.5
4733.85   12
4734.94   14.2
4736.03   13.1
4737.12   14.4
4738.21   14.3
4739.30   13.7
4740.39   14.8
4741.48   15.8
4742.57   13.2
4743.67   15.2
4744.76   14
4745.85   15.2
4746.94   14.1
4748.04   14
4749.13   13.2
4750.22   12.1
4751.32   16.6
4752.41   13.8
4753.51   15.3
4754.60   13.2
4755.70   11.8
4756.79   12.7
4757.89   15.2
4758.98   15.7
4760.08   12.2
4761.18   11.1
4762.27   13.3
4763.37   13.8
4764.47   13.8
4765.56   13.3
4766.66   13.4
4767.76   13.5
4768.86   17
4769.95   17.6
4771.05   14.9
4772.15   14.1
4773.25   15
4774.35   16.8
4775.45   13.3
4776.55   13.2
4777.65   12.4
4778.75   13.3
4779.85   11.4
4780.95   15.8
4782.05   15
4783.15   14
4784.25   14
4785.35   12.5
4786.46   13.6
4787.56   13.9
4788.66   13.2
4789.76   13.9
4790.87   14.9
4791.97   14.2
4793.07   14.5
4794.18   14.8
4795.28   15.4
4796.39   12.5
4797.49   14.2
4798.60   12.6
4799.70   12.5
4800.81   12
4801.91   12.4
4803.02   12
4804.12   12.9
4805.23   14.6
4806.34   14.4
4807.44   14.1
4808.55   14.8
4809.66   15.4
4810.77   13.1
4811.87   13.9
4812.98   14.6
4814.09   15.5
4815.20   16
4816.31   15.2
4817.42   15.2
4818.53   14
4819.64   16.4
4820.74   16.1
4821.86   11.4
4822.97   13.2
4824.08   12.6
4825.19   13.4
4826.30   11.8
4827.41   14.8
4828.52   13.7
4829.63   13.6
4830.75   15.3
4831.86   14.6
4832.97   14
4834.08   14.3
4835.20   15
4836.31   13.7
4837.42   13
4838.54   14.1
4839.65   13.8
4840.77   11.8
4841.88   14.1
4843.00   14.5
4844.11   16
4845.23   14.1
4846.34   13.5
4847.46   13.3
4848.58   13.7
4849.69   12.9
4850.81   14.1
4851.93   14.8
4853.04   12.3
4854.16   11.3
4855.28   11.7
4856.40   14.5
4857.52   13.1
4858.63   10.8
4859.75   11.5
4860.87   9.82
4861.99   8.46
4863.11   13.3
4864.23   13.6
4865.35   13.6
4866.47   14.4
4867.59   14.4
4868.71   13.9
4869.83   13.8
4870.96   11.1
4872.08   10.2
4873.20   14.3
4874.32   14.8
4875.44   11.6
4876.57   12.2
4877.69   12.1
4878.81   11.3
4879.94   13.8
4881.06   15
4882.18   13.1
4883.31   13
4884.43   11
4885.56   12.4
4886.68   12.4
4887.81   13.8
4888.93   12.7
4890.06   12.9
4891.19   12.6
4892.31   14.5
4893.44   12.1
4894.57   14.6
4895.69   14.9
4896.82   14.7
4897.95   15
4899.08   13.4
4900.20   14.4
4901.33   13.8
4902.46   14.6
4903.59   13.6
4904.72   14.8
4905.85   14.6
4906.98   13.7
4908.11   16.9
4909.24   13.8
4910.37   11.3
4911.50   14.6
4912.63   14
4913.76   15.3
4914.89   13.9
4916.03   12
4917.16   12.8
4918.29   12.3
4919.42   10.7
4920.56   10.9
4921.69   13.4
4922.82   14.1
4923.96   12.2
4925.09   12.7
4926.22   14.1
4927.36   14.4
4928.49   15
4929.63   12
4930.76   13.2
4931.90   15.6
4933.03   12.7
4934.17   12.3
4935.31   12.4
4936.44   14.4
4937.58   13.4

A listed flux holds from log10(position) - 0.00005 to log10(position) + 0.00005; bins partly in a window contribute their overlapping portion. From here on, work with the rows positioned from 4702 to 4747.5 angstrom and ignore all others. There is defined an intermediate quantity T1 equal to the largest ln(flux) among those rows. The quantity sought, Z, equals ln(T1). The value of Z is 1.03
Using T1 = 2.80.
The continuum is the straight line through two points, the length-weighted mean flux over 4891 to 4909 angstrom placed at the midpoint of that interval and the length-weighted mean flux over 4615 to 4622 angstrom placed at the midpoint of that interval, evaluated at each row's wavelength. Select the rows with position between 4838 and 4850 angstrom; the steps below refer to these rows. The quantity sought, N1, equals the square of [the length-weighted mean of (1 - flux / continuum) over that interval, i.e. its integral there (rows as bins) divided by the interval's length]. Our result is 0.0004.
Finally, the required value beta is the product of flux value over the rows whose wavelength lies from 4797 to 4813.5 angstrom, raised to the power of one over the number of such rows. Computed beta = 13.5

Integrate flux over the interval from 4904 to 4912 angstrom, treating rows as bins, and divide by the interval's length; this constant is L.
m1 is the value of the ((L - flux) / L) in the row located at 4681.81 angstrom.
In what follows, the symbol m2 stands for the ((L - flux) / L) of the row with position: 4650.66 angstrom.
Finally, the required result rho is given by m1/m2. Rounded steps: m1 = 0.09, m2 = -0.06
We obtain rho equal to -1.5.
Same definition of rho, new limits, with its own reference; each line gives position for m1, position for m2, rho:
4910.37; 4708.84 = 1.5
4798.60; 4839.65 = 3.8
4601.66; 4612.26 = 3.7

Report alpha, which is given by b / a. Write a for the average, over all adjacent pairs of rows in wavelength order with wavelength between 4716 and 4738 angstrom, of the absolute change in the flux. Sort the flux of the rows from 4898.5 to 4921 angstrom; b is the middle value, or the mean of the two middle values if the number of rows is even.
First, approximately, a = 1.39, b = 13.8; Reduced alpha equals 10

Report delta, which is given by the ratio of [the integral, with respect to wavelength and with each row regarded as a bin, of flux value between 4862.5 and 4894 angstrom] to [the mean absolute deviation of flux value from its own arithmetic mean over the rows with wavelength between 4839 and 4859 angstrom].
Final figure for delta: 384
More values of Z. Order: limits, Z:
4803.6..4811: 1.01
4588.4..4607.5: 1.04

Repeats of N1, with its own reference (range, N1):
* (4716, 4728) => 0.0002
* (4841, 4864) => 0.0076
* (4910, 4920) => 0.0085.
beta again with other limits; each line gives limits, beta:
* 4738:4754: 14.3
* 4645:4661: 13.7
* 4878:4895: 13.0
